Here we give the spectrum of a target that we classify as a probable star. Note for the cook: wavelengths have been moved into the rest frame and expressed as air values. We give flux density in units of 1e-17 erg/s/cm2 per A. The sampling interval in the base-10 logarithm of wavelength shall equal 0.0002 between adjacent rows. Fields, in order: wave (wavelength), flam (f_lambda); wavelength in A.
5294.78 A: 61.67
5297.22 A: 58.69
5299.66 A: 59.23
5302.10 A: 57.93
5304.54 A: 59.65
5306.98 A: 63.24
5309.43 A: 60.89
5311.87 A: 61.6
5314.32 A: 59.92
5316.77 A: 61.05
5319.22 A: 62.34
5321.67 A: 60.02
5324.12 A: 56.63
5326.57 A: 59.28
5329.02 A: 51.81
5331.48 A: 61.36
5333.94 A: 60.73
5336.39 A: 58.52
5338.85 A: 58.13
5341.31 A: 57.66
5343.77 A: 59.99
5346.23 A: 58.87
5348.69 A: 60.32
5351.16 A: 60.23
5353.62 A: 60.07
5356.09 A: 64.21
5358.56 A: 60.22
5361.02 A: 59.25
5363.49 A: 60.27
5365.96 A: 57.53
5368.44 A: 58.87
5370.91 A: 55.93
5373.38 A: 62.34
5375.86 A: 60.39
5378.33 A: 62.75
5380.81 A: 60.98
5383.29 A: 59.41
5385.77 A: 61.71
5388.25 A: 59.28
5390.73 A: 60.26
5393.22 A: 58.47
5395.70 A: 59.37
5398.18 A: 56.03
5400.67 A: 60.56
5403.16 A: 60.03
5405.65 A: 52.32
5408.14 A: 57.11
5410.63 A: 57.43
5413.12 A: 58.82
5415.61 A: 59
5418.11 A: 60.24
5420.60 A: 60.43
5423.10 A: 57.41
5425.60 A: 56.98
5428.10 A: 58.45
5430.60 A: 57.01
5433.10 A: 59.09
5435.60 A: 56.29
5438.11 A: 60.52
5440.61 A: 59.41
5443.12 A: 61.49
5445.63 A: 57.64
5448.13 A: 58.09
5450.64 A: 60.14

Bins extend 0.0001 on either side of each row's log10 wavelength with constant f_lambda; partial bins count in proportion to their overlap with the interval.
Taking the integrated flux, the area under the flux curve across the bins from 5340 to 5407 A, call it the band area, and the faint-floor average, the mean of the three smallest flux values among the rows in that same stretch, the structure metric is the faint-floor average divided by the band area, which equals 0.014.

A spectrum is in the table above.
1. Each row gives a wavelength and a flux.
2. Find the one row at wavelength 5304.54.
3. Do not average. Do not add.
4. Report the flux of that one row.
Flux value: 59.65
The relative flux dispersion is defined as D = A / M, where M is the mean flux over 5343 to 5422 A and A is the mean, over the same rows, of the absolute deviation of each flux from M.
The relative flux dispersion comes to 0.025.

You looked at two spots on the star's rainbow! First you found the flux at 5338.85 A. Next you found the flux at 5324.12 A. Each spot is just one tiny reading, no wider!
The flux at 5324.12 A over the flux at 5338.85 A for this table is 0.97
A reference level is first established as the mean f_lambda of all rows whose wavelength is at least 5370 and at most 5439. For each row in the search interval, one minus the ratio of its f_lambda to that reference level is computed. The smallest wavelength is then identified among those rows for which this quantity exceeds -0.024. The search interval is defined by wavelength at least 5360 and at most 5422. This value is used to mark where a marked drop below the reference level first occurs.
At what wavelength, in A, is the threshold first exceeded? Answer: 5361.02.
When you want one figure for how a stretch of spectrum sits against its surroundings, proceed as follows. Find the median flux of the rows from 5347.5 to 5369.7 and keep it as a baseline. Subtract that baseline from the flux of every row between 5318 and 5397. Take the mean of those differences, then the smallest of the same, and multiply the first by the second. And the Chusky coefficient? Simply 5.2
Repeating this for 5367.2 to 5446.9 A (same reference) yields 10.1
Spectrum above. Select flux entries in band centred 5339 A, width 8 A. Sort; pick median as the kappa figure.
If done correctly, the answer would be 58.1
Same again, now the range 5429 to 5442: 59.1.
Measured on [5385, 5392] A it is 60.3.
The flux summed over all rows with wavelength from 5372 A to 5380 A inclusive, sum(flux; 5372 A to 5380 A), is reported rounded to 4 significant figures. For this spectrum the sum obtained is 185.5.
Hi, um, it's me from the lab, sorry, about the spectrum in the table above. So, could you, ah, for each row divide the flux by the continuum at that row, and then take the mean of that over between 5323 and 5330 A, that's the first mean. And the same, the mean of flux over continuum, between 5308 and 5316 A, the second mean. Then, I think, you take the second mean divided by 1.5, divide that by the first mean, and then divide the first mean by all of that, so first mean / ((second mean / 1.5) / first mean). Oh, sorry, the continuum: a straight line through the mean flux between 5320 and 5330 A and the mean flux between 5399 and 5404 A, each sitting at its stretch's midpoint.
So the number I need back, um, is 1.34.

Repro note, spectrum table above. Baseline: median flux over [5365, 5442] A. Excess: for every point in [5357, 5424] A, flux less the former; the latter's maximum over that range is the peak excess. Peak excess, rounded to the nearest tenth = 3.7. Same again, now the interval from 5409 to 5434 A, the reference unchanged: 1.3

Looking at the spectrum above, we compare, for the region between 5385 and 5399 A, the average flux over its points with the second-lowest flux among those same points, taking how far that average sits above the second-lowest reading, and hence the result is 0.7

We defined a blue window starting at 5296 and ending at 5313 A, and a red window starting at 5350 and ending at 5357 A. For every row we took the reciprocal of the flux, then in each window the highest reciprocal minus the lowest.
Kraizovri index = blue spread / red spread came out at 1.4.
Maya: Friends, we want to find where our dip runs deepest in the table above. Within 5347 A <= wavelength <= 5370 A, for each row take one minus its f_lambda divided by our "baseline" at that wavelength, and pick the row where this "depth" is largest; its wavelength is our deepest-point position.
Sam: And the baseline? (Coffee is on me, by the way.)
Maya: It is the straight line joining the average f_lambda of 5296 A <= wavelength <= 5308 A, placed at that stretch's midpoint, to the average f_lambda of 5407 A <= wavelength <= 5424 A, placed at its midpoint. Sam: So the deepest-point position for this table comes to 5365.96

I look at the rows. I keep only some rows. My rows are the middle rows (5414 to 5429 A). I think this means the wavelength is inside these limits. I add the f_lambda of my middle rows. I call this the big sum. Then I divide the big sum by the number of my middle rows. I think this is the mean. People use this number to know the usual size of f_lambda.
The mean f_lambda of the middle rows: 58.8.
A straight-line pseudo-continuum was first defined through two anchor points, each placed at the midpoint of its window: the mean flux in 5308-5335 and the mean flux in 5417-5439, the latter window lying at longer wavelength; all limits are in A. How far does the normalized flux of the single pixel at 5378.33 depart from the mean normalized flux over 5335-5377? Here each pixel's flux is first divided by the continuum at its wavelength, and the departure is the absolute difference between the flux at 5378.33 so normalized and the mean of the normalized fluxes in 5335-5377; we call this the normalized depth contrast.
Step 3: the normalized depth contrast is 0.06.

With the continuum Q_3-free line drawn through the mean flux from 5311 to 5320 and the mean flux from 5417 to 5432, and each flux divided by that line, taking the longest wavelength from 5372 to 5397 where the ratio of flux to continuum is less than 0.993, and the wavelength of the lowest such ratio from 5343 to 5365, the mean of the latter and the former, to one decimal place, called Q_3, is 5369.7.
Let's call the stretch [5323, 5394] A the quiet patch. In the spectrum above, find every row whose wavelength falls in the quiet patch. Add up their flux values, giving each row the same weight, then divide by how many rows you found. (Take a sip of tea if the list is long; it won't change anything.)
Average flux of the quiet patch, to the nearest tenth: 59.5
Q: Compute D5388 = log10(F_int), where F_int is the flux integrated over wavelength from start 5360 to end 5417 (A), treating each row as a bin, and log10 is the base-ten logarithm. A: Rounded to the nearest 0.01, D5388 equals 3.53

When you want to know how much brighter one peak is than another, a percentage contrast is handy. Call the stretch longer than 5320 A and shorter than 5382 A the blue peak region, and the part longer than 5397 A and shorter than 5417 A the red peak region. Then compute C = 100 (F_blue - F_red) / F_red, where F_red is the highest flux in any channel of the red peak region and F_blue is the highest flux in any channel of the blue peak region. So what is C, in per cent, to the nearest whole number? 6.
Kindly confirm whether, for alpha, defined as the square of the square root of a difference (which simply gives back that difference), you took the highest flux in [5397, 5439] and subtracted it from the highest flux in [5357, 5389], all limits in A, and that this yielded 2.19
